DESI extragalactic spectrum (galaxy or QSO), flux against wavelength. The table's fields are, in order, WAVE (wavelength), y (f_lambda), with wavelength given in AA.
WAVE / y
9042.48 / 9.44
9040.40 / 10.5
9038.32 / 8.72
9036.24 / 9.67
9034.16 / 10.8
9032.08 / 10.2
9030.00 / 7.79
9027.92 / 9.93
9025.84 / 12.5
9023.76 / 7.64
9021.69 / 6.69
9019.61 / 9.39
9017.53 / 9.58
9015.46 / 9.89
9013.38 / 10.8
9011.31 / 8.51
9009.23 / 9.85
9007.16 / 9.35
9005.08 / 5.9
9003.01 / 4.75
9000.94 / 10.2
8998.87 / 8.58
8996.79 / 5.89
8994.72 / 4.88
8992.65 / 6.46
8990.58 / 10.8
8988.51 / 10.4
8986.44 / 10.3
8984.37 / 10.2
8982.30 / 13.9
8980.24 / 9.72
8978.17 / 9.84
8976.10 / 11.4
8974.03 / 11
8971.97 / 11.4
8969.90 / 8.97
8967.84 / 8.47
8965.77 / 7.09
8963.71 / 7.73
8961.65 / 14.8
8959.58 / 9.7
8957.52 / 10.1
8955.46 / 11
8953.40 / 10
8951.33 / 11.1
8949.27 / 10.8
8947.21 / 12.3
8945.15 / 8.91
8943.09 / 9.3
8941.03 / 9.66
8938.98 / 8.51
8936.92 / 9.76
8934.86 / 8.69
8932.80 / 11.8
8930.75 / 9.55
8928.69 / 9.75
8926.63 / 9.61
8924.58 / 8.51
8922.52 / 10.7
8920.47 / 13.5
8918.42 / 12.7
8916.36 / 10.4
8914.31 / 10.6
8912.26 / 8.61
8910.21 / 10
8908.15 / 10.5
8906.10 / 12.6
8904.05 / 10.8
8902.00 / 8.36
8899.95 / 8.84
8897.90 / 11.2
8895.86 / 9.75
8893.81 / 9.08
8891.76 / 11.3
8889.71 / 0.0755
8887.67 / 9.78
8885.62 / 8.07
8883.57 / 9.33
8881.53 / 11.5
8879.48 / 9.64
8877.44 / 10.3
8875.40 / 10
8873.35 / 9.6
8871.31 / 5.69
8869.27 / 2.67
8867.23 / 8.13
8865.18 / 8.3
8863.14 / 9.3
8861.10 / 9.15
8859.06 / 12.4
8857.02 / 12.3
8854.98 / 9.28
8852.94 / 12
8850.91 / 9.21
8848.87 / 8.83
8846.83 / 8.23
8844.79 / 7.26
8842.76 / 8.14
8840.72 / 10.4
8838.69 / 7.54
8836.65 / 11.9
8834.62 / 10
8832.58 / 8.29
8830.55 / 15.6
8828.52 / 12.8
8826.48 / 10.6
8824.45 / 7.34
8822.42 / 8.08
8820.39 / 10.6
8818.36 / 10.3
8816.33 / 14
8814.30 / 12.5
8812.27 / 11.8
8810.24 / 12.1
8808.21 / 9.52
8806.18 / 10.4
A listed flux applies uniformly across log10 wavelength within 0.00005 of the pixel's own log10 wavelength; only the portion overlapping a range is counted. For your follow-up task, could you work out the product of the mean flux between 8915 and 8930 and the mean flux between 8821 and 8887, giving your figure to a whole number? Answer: 101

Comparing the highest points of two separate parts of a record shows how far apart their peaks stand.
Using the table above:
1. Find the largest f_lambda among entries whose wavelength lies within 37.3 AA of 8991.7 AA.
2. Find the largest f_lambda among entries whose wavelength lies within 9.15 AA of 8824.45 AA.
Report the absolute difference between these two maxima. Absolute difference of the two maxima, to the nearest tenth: 0.8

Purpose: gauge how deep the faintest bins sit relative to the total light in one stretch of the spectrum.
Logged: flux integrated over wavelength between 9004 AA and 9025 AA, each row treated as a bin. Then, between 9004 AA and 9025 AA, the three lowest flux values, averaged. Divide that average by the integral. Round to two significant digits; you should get 0.037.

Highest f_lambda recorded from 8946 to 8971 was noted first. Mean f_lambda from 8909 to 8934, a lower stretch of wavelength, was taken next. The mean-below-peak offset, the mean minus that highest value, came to -4.3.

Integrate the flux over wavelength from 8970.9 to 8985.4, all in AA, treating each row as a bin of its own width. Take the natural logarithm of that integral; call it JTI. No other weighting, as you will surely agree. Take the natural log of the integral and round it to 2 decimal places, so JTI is 5.08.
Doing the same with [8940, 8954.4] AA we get 5.00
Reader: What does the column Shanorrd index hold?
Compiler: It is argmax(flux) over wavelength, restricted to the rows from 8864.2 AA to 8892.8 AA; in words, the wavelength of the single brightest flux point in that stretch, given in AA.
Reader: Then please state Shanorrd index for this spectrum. 8881.53 AA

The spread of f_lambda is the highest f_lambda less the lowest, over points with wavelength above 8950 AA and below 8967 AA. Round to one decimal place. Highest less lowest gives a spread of 7.7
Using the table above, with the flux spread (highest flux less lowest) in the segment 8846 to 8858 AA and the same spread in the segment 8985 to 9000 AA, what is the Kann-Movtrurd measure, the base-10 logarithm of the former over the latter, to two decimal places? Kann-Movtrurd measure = -0.16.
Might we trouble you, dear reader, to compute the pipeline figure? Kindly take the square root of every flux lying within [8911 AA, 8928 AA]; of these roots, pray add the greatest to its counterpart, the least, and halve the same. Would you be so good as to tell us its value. 3.30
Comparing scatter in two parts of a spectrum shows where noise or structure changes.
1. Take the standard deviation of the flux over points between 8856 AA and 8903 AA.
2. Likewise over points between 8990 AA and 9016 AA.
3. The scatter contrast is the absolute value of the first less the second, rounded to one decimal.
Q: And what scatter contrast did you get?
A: 0.6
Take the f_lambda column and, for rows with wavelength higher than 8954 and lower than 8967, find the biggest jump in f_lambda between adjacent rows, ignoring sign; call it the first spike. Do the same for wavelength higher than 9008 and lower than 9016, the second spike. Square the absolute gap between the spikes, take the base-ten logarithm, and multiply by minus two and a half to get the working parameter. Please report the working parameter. -3.4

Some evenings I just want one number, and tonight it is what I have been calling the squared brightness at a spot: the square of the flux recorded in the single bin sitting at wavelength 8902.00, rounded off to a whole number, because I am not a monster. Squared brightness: 70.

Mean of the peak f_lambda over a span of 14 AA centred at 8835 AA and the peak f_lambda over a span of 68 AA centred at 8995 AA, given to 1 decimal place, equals 15.2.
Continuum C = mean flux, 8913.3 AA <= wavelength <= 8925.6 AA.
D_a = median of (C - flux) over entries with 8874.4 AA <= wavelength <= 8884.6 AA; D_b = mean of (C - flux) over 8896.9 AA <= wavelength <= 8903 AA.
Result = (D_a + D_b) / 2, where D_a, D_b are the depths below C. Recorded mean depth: 1.34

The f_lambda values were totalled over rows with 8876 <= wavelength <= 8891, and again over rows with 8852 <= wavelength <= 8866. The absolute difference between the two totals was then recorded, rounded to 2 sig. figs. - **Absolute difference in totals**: 14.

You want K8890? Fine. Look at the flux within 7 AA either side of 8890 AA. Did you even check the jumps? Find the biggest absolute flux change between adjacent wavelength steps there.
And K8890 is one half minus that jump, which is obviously -11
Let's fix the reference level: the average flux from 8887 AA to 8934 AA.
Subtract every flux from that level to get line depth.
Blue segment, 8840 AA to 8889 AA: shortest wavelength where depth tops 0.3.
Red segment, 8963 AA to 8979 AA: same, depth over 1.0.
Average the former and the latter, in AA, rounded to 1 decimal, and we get 8903.2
